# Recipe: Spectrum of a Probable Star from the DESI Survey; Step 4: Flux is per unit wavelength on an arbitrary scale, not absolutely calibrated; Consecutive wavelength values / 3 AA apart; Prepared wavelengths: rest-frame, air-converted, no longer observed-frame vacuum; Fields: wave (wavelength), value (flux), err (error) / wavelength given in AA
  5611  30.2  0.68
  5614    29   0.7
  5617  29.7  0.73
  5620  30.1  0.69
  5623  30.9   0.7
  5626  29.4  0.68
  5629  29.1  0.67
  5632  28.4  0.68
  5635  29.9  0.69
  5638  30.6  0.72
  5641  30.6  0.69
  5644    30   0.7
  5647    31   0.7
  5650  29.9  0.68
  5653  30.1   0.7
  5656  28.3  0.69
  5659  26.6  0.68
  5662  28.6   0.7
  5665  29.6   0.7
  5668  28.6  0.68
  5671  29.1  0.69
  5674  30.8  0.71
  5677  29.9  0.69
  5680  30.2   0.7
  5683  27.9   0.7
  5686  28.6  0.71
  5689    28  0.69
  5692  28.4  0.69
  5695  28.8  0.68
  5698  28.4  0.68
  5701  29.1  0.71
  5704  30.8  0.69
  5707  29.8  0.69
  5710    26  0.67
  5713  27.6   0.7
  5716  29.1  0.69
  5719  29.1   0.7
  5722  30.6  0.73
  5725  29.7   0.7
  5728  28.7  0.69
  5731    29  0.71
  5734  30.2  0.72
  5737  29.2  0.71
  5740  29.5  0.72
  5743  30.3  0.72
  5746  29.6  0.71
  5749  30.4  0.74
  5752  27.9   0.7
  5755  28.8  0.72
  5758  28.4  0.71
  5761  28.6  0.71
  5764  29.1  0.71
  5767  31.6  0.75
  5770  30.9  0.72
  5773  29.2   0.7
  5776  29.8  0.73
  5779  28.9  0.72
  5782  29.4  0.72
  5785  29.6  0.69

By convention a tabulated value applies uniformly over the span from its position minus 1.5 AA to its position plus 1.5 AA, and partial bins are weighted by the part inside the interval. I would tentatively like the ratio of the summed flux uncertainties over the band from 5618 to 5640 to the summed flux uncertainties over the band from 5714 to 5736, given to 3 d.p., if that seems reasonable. 0.978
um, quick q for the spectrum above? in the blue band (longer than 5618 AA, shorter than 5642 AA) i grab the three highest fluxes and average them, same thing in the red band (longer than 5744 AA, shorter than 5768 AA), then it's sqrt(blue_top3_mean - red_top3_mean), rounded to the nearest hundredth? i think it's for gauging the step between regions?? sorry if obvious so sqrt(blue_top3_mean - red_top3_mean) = 0.41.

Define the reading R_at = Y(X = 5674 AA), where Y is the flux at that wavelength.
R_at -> 30.8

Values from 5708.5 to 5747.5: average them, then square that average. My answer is 848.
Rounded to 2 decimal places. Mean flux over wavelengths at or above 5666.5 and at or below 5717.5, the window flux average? 28.89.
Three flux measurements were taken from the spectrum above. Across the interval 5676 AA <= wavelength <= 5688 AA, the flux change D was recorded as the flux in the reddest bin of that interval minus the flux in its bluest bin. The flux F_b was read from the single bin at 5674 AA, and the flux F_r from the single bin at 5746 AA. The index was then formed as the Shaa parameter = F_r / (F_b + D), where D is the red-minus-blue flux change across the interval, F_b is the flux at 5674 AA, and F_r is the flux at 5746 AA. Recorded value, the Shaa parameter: 1.00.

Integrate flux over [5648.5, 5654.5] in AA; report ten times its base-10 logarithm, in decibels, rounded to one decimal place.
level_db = 22.6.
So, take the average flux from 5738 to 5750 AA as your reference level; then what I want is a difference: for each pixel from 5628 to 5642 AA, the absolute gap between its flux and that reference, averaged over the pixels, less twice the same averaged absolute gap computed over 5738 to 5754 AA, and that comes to -0.7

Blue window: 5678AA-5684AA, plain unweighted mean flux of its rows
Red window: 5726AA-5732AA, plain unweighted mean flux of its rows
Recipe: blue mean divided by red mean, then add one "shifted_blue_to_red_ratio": 2.01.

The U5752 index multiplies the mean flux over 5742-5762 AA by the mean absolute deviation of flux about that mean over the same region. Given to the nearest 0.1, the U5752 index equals 23.9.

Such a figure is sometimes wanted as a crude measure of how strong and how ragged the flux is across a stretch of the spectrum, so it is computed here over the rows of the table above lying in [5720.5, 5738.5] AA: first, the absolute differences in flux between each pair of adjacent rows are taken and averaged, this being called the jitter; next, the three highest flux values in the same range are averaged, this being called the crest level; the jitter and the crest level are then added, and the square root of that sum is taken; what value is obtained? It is 5.572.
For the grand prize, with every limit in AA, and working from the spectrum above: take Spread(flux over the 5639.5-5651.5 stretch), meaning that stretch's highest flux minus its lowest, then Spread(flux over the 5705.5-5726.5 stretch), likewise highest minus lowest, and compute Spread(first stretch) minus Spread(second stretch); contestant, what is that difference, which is -3.5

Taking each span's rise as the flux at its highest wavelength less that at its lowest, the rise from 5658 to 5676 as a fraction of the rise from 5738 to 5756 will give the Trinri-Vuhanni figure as -6.0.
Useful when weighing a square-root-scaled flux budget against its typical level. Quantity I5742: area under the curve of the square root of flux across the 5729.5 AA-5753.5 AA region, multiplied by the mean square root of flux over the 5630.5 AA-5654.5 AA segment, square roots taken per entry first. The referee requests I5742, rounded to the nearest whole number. 715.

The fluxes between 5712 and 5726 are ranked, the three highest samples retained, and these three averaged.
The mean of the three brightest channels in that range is 29.8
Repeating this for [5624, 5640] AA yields 30.0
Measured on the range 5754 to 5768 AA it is 29.8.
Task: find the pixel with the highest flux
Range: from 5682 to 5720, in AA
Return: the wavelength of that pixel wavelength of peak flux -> 5704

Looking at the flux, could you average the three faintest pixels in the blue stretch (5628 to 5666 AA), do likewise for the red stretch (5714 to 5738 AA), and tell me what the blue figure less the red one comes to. -1.2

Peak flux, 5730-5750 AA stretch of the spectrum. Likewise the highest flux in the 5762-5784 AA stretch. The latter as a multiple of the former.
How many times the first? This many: 1.04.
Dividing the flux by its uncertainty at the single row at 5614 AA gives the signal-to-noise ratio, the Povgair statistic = 41.4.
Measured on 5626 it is 43.2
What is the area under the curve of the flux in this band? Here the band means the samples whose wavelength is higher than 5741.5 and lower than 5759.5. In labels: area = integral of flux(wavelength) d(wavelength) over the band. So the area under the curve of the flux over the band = 526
